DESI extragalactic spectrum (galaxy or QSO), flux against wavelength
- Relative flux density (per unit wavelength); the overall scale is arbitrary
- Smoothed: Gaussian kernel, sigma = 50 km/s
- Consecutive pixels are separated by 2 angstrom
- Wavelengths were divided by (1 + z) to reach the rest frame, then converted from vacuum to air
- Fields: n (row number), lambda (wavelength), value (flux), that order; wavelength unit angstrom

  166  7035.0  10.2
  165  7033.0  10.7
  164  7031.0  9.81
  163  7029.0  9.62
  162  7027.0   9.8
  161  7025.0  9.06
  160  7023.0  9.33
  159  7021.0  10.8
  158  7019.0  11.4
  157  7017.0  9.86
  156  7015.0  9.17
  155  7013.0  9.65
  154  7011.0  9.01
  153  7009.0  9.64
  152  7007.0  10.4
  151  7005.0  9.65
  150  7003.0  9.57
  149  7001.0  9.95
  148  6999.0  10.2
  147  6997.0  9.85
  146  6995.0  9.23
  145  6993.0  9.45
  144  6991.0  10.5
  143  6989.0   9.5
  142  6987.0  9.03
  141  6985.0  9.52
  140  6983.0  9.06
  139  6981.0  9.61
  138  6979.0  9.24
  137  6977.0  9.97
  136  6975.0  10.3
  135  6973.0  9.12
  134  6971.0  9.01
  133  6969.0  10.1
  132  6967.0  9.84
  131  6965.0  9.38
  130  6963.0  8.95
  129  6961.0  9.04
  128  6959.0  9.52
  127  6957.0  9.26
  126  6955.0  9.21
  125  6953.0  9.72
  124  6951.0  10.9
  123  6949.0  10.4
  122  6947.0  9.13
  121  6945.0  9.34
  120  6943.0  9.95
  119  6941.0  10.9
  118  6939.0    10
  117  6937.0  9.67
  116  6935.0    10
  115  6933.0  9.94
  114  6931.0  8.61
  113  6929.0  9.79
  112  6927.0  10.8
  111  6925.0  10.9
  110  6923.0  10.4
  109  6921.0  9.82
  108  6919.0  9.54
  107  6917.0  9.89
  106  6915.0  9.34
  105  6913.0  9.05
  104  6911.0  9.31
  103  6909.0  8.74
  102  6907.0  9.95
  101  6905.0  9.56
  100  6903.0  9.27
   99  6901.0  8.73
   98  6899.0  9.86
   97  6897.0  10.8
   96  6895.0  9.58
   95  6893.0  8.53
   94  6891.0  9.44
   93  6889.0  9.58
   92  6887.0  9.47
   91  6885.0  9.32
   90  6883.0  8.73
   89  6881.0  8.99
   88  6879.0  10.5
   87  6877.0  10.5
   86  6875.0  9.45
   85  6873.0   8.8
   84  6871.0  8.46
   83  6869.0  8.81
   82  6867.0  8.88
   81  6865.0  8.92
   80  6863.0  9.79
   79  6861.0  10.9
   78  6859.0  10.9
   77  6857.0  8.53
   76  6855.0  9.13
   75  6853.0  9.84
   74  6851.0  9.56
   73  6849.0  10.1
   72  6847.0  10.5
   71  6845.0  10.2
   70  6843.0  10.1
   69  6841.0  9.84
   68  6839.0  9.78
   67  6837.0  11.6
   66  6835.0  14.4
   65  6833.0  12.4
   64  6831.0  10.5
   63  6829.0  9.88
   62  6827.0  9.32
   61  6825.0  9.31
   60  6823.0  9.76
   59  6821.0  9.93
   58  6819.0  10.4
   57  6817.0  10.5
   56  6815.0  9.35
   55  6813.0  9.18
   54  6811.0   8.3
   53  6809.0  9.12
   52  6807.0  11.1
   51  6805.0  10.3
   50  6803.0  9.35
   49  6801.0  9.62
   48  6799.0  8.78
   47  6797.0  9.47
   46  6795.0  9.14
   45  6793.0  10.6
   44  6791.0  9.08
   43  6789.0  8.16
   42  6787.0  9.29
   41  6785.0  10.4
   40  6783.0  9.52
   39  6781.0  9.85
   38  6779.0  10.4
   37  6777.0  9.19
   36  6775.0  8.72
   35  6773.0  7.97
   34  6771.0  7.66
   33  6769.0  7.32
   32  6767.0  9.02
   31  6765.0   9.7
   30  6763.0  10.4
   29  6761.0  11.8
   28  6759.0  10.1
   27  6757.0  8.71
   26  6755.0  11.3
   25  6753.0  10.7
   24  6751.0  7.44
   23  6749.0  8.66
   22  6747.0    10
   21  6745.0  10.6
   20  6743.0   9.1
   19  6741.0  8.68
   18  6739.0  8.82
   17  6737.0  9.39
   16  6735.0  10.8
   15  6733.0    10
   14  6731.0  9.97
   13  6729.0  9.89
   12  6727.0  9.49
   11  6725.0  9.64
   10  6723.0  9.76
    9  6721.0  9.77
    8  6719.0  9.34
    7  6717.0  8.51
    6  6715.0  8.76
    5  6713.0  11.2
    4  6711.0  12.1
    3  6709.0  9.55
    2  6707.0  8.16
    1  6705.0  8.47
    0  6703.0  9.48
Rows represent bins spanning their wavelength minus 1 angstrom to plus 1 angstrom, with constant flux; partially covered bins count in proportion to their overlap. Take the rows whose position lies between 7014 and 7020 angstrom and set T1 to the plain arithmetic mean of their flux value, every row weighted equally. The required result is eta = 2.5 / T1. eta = 0.246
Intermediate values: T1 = 10.1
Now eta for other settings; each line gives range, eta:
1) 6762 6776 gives 0.288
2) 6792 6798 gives 0.257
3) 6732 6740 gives 0.256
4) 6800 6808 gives 0.248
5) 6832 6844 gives 0.220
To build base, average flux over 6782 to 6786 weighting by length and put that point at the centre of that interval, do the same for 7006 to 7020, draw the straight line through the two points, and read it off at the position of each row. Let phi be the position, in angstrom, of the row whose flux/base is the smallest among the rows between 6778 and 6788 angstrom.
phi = 6787.0 angstrom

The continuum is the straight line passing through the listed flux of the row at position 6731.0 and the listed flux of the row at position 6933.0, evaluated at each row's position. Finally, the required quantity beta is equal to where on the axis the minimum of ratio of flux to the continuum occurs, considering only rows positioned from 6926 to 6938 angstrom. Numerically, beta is 6931.0 angstrom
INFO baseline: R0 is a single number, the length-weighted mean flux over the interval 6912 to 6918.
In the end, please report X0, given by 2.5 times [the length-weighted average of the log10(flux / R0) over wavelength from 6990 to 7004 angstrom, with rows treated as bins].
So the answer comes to 0.04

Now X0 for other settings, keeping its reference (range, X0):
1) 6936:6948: 0.04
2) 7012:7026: 0.05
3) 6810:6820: 0.01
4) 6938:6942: 0.11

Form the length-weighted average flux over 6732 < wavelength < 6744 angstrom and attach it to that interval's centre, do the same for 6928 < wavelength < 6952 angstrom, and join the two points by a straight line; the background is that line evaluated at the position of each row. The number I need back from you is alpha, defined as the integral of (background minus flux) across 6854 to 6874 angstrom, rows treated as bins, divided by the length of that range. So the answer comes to 0.4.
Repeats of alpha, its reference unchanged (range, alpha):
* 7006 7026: 0.2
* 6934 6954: -0.1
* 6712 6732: -0.2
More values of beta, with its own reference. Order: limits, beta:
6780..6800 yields 6789.0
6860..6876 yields 6871.0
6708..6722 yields 6717.0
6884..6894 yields 6893.0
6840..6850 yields 6841.0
